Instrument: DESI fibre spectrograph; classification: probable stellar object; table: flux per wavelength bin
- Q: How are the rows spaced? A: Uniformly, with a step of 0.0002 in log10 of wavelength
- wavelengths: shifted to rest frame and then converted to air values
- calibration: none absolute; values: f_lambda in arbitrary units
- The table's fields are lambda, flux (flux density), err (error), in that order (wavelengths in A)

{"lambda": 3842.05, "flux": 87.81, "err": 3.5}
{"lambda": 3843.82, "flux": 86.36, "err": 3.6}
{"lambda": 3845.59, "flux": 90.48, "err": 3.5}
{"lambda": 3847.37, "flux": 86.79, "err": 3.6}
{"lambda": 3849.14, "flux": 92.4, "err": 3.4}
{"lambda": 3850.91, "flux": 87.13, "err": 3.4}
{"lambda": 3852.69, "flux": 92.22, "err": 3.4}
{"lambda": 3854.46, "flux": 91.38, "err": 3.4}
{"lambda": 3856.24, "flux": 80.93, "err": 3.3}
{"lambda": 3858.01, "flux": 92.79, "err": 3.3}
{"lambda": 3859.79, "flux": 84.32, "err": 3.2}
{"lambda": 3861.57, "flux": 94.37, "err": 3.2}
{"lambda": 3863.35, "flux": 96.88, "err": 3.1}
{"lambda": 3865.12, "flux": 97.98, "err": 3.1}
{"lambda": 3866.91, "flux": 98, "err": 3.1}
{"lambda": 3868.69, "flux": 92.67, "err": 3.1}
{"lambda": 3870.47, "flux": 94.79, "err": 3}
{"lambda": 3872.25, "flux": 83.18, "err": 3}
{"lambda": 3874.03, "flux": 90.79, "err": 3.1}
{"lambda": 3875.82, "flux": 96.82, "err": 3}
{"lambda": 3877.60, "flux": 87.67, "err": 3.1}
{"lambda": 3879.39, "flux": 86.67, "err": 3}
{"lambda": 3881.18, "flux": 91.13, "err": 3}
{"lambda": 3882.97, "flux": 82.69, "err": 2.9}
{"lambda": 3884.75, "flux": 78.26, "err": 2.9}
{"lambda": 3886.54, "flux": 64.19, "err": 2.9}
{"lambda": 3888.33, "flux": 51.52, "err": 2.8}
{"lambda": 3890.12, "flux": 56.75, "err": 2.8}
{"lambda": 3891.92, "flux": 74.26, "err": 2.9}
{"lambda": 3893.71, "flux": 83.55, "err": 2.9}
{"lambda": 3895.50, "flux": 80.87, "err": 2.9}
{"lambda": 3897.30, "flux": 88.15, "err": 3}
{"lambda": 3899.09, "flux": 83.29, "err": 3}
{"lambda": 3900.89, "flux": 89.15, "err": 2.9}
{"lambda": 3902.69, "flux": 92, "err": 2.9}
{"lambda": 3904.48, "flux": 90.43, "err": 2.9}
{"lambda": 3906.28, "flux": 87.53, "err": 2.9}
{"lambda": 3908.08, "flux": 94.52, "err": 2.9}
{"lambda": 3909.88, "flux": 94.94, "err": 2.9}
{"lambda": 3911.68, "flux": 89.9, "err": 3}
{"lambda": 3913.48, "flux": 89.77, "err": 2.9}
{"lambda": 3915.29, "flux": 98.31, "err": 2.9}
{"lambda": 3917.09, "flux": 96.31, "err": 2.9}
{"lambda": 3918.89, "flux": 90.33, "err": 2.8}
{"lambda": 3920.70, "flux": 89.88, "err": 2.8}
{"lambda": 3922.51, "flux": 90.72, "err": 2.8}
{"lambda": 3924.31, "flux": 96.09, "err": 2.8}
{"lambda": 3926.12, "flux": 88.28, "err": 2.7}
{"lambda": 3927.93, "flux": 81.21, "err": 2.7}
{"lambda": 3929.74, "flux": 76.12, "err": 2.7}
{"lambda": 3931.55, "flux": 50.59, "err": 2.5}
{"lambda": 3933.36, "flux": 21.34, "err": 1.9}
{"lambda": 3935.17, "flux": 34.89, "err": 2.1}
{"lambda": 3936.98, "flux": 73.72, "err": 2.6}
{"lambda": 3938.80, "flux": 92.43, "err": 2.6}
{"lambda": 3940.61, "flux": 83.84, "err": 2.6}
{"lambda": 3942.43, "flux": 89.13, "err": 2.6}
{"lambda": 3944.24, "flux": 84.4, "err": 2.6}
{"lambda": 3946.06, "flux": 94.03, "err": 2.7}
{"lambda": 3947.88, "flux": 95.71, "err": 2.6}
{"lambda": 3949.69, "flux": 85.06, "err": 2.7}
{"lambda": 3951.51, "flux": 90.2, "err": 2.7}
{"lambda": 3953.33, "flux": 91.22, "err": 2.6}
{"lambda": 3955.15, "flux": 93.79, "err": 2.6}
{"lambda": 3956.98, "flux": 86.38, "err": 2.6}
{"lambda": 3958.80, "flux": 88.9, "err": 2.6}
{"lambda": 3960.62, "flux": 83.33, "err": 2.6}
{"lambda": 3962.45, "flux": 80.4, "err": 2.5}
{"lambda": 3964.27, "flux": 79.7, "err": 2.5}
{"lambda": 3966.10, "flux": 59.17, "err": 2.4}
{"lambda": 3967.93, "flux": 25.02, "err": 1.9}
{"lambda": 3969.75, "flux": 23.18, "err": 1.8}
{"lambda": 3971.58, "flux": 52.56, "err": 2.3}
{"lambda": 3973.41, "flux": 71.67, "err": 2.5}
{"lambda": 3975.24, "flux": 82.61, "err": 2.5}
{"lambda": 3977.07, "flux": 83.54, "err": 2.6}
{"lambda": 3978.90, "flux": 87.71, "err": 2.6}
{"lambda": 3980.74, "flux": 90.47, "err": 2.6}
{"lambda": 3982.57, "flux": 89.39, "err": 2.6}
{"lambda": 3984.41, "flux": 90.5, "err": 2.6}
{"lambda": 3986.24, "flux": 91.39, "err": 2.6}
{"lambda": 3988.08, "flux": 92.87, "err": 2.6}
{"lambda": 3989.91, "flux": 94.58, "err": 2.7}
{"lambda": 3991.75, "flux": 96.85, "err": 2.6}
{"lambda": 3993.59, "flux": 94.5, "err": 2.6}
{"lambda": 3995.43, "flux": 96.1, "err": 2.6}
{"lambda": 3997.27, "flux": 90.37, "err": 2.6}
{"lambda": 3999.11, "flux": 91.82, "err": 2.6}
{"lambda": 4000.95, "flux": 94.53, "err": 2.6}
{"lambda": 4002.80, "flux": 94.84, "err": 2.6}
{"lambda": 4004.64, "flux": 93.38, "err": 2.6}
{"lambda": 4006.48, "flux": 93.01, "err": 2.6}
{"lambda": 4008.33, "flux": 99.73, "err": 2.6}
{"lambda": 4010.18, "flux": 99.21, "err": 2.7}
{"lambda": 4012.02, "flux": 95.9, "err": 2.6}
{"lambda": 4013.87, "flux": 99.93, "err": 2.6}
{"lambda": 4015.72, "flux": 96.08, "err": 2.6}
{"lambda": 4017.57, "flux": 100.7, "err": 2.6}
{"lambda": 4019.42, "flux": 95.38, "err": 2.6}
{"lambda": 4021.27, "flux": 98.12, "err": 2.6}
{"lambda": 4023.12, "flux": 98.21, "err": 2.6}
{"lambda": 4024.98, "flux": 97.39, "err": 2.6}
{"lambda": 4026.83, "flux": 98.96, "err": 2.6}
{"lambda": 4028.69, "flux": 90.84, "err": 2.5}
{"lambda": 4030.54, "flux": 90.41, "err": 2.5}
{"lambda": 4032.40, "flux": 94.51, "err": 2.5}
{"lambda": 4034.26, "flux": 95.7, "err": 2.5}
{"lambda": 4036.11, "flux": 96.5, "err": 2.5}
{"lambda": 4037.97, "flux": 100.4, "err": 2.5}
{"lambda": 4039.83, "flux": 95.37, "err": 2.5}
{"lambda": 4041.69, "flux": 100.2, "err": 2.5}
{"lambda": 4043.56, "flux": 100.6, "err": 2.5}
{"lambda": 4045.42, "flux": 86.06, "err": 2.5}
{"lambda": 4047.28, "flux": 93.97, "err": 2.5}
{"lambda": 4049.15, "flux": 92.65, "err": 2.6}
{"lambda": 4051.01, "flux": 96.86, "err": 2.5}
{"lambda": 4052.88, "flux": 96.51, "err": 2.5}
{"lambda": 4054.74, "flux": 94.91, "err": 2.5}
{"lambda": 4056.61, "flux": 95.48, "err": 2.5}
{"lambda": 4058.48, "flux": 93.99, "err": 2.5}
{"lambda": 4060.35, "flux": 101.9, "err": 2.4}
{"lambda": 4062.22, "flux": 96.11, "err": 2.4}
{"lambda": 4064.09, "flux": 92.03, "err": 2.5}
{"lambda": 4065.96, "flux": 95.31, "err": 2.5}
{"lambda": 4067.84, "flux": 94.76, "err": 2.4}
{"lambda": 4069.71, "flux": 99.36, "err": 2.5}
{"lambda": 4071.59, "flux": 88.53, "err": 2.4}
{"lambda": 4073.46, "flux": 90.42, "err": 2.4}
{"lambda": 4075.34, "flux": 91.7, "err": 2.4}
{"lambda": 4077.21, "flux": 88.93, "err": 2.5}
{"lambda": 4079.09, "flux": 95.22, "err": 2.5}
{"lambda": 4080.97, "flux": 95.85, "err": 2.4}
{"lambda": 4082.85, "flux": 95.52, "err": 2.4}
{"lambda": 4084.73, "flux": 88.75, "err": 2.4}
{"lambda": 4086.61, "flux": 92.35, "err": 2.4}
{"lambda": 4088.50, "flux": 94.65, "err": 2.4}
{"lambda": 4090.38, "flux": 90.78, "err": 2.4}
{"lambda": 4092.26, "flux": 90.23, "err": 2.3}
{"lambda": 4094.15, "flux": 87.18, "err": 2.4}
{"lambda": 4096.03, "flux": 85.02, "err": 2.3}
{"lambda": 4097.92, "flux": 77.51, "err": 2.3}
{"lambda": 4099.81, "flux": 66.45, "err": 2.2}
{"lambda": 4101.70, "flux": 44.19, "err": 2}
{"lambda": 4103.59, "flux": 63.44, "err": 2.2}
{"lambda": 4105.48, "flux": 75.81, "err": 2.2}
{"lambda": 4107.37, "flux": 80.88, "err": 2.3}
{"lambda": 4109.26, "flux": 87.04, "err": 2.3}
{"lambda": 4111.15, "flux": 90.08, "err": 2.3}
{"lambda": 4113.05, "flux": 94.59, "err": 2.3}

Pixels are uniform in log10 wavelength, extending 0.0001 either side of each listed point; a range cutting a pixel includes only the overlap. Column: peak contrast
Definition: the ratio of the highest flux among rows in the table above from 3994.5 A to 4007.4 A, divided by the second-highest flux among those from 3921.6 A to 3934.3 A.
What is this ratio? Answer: 1.06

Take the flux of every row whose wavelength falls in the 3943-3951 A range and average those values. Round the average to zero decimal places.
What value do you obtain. 90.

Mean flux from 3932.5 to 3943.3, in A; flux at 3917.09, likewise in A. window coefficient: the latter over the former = 1.46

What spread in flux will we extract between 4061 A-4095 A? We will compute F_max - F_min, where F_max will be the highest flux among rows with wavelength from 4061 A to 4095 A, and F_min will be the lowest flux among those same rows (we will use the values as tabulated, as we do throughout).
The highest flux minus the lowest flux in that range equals 12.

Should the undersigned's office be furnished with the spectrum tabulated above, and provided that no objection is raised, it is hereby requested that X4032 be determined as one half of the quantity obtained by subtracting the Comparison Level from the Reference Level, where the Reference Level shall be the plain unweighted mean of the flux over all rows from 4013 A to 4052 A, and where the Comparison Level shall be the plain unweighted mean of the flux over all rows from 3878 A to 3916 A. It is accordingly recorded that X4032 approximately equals 6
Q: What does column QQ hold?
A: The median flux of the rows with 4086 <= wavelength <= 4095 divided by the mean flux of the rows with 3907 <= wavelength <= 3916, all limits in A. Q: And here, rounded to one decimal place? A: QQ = 1.0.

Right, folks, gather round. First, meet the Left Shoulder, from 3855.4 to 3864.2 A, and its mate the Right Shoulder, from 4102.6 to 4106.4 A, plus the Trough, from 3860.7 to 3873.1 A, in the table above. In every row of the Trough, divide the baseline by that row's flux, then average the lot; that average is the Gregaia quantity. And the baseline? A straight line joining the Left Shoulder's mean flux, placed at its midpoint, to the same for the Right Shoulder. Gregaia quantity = 0.95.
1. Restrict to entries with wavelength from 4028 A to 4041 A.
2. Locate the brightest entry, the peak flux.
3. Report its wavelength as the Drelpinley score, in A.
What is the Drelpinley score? 4037.97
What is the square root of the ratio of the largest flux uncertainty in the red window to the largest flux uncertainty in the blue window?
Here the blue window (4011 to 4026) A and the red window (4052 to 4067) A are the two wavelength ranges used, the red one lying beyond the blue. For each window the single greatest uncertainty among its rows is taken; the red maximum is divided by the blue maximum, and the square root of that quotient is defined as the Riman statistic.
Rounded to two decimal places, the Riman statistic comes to 0.98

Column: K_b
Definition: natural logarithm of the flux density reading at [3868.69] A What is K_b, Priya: 4.53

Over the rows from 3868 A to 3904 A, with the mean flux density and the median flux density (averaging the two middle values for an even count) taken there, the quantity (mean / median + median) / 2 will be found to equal 43.0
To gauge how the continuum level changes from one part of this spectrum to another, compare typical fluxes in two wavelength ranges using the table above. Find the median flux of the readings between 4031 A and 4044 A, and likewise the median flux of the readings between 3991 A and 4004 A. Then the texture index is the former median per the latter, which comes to 1.02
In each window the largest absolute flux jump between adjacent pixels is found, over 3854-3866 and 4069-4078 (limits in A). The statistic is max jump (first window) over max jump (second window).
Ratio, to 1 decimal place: 1.1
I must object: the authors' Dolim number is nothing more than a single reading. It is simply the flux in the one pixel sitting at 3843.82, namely 86.36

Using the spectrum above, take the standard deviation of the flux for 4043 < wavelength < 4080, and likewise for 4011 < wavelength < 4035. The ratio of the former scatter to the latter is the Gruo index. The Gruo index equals 1.3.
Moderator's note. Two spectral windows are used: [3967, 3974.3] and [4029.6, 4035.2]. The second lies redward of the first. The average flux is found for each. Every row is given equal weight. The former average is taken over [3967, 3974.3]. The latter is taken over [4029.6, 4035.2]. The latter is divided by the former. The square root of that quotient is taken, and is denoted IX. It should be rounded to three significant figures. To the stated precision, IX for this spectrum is 1.47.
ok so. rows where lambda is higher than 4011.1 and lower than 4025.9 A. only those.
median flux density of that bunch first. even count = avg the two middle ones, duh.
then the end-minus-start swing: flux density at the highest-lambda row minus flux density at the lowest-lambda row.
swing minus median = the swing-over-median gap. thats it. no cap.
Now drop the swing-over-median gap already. -96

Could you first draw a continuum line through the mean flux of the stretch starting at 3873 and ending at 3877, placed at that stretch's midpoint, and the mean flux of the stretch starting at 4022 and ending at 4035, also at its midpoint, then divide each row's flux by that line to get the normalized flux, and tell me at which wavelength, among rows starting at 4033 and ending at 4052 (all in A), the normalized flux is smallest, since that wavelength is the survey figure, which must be 4045.42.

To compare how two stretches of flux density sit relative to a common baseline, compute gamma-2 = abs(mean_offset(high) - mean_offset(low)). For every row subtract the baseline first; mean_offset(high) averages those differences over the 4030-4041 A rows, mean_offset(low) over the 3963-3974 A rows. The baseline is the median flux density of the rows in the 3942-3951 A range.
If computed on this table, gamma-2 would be 44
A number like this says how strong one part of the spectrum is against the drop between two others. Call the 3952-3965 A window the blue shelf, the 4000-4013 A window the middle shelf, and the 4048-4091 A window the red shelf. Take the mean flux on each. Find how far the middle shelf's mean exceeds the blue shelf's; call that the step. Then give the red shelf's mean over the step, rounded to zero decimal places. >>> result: 10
